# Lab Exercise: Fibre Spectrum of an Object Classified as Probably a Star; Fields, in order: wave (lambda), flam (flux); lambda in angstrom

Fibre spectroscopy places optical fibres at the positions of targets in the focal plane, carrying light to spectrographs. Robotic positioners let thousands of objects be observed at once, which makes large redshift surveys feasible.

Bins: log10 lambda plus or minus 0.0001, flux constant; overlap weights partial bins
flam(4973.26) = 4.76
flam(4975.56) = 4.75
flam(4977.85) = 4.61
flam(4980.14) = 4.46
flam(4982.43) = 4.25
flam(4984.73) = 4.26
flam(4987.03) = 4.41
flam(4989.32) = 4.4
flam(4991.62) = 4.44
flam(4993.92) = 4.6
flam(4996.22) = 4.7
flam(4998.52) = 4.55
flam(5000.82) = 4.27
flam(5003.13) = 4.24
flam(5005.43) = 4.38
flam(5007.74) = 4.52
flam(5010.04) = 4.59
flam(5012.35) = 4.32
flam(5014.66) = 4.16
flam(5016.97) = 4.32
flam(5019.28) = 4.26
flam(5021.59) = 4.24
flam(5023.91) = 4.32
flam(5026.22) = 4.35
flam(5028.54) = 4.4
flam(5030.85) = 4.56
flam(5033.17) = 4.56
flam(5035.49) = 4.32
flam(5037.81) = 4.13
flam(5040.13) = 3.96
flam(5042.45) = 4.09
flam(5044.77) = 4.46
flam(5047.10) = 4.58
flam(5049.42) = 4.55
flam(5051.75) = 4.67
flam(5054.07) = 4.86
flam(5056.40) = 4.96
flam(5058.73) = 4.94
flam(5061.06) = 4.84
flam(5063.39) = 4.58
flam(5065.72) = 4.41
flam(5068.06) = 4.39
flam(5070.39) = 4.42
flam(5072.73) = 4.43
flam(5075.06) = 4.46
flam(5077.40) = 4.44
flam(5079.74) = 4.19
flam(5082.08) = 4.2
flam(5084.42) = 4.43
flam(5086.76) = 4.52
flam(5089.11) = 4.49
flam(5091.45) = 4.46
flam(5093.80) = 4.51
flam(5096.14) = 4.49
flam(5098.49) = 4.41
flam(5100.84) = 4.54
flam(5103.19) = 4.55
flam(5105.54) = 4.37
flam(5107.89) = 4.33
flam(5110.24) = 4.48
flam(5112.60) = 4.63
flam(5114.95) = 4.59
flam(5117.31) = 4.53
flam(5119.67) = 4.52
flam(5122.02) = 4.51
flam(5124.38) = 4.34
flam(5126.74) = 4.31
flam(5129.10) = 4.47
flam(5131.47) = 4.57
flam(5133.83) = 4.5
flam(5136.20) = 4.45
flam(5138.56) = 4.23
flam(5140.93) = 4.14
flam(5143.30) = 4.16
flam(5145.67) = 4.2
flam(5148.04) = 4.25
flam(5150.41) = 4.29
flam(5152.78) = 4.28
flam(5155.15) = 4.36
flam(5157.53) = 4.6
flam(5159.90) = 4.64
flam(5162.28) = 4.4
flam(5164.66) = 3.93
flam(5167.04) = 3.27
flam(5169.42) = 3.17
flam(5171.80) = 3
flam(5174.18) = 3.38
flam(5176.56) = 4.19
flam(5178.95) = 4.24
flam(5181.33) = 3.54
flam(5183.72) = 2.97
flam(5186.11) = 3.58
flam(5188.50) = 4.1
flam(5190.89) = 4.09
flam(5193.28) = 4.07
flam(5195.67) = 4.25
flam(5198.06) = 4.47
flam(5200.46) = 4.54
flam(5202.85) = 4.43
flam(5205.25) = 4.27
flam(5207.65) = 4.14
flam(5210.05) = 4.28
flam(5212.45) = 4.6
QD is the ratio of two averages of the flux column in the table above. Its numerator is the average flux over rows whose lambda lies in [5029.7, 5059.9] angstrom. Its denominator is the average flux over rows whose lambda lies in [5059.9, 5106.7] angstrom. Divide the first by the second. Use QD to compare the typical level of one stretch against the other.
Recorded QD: 1.01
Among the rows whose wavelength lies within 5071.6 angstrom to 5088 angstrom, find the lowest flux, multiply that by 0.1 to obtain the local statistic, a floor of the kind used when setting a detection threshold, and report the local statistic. 0.419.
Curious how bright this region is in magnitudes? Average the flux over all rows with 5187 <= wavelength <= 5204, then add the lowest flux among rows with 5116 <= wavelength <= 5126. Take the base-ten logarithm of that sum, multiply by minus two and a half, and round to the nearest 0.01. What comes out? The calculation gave -2.34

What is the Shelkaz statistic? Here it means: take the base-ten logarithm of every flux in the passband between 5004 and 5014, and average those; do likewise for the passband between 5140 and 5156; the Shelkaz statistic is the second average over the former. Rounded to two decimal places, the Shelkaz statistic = 0.97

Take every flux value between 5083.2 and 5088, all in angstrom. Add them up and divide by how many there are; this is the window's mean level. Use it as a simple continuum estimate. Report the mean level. 4.47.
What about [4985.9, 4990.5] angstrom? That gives 4.41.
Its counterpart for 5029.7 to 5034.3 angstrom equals 4.56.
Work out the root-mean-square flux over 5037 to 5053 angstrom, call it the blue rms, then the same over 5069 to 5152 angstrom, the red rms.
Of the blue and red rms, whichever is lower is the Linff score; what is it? 4.36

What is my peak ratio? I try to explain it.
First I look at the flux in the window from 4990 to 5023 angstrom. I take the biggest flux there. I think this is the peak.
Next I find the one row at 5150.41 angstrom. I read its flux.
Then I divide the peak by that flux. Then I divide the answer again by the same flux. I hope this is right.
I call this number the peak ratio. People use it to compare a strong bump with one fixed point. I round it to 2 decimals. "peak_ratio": 0.26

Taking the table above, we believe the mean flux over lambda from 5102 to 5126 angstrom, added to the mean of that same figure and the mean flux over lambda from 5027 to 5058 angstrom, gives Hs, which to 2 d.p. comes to 8.96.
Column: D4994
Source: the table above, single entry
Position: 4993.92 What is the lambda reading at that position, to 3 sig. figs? 4.60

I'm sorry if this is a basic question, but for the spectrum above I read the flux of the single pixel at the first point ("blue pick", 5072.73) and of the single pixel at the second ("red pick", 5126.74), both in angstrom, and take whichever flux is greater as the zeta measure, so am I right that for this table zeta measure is 4.43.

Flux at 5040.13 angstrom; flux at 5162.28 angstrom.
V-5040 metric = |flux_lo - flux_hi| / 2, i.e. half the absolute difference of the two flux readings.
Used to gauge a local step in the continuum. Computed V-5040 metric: 0.22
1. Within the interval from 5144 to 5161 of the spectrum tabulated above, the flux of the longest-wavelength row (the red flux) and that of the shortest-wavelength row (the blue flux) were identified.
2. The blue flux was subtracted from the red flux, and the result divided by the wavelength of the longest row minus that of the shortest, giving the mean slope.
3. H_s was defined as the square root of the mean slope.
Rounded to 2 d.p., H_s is 0.18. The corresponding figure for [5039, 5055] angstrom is 0.25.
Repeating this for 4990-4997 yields 0.24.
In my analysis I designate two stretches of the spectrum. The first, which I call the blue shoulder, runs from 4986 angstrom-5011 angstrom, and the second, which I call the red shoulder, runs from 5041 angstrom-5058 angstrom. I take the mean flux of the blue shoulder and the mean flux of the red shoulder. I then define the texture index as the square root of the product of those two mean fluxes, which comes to 4.53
